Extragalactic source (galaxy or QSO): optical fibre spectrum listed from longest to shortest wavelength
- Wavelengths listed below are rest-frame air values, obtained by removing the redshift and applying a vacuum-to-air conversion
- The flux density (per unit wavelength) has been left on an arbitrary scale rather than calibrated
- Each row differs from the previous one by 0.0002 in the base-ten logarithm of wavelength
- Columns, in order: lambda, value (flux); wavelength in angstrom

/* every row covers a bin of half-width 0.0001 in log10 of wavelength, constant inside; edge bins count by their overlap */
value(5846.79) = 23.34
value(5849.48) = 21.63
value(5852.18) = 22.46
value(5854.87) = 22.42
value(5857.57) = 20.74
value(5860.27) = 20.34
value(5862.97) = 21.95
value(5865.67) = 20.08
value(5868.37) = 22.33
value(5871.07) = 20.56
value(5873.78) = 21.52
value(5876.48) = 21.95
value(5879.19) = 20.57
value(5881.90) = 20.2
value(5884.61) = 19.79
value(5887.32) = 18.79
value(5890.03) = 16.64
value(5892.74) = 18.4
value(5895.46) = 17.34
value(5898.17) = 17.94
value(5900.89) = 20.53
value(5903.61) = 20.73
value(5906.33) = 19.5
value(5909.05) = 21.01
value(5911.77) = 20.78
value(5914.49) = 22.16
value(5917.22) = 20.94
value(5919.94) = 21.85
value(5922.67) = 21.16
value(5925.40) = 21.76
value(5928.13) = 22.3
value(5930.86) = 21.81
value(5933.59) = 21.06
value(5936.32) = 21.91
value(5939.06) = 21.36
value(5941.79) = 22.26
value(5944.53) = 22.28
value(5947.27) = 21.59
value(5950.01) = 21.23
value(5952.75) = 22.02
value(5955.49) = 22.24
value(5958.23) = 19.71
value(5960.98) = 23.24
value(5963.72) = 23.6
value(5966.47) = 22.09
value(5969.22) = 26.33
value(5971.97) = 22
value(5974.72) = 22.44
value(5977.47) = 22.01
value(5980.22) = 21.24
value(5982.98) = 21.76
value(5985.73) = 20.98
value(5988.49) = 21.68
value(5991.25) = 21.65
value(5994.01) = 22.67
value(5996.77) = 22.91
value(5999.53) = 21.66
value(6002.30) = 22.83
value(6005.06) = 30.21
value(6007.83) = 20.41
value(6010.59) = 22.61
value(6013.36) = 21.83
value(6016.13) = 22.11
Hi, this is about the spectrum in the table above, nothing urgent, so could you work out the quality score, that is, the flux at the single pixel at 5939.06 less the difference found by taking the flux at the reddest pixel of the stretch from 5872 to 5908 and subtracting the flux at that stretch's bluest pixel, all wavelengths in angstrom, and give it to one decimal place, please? 23.4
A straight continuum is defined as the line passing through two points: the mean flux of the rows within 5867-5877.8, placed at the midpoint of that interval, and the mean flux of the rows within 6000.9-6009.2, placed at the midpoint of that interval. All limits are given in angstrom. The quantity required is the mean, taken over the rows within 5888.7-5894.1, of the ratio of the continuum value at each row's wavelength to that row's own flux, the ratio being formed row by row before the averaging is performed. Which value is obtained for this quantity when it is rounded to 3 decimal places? 1.259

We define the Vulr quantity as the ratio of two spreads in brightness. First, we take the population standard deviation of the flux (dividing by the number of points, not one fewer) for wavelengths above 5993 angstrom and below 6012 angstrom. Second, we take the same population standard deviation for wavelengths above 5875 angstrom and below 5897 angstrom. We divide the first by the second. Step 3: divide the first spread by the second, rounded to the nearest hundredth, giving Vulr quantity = 1.78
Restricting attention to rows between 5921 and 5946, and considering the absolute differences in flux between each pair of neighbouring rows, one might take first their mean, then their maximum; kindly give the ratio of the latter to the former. 1.5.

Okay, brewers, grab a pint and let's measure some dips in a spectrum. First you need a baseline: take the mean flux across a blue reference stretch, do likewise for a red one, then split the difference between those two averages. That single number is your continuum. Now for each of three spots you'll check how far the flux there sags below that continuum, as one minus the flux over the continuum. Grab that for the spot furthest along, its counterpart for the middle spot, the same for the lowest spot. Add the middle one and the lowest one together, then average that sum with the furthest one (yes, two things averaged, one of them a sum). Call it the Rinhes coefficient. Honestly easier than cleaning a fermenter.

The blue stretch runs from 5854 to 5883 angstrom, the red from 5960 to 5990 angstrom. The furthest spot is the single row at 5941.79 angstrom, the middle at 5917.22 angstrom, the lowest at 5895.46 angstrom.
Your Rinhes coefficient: 0.11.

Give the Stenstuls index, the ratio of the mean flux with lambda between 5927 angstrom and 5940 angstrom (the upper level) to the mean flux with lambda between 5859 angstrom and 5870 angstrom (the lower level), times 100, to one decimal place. 102.4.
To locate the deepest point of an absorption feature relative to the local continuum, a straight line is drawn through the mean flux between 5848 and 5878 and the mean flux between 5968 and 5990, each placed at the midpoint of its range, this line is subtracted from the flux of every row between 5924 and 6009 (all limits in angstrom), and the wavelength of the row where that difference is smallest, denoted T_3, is 5958.23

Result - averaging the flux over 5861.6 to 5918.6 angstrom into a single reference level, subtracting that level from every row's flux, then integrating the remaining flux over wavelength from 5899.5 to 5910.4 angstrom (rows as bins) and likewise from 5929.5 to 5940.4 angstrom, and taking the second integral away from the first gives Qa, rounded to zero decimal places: -12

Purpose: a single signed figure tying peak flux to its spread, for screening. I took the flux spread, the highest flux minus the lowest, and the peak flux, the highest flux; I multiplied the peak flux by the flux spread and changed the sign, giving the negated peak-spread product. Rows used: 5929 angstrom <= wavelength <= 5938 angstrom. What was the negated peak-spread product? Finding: -19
